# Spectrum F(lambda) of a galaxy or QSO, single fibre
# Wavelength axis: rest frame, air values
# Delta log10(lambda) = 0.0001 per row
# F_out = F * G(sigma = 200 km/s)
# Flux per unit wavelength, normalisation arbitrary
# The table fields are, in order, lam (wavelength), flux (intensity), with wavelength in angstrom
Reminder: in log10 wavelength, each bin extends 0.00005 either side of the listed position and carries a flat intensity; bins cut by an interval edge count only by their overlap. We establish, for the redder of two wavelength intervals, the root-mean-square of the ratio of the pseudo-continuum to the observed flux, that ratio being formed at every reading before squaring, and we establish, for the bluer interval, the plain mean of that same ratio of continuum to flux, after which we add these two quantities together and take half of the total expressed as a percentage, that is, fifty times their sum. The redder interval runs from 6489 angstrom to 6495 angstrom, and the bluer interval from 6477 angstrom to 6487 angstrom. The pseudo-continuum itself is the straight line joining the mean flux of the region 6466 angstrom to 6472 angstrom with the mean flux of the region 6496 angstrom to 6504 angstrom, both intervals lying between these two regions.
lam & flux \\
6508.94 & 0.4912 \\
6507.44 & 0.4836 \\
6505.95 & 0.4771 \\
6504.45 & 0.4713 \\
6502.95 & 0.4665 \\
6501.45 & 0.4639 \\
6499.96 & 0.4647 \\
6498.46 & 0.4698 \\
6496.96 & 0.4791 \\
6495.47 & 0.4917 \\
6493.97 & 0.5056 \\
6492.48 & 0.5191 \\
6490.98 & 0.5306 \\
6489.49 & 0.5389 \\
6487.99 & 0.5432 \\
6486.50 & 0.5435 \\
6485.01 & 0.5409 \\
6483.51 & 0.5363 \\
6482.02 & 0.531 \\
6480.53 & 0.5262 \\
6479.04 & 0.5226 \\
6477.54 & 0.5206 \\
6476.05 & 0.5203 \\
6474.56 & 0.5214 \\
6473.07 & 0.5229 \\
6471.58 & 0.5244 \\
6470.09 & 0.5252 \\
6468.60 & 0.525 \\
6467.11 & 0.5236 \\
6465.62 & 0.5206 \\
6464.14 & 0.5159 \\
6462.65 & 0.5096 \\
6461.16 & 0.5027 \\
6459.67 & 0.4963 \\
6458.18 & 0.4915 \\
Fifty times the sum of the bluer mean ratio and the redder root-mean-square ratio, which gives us 93.4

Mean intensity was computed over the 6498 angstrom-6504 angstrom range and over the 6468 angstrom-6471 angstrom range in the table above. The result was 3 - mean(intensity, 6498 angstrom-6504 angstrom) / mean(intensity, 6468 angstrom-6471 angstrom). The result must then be 2.11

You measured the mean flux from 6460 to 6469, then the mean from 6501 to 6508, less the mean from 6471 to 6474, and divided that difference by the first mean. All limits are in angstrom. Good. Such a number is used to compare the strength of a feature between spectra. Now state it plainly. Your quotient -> -0.099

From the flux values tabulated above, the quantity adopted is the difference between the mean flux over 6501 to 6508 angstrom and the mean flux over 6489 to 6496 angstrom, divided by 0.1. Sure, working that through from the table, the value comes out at -0.45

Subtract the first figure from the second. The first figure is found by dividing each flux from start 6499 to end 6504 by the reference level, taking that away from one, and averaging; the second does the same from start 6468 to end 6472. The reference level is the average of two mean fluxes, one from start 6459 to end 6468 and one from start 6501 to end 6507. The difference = -0.12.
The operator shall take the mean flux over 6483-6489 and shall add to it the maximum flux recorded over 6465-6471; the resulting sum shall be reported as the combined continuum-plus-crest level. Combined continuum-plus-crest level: 1.07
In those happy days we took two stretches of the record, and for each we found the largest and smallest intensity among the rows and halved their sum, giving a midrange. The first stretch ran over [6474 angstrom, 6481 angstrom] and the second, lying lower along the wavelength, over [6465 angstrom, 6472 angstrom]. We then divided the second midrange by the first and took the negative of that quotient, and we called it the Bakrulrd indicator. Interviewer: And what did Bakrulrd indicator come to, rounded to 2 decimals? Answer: -1.00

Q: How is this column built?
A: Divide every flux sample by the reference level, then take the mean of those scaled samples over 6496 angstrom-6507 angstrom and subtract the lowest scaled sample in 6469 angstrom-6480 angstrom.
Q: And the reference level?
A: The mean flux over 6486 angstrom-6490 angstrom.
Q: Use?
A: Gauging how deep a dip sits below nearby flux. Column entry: -0.09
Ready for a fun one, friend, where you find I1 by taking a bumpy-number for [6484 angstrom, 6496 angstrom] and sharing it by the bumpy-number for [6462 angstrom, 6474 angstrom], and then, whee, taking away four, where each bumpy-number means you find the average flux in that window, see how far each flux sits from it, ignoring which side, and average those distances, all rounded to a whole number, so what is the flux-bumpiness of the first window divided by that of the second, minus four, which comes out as 0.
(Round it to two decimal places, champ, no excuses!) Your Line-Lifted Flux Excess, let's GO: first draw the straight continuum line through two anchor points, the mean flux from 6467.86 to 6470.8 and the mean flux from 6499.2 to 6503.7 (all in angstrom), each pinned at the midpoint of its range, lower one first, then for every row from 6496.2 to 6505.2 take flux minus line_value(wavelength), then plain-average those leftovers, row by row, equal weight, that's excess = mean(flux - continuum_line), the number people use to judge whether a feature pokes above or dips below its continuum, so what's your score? 0.00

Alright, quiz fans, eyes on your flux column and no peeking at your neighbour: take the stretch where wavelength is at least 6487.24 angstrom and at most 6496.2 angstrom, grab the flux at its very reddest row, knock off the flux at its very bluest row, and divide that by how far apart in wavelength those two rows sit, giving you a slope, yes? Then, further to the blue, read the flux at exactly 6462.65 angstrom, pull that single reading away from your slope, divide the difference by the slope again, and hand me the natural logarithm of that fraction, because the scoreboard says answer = 4.32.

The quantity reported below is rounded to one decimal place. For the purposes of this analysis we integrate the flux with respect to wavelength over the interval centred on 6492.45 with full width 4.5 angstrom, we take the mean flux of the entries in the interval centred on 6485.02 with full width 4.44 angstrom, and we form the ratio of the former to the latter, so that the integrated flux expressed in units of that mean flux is 4.3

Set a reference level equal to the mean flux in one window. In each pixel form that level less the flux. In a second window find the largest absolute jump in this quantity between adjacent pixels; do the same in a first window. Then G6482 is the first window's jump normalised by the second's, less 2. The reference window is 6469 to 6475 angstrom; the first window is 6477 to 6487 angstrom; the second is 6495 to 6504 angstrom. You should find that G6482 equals -1.6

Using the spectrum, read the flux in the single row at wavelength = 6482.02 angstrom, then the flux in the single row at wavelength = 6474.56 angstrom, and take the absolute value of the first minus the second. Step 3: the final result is 0.010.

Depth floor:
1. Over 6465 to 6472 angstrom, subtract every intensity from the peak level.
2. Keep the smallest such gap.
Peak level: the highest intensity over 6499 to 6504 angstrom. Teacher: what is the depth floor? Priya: -0.059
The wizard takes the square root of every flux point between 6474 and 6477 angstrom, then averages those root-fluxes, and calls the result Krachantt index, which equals 0.722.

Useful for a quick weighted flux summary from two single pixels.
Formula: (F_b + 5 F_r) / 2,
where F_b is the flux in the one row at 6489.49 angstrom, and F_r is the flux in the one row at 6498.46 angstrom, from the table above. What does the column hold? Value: 1.44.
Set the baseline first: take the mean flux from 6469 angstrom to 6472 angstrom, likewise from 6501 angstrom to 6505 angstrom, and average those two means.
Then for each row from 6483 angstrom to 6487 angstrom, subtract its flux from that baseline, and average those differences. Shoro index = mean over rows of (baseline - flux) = -0.044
